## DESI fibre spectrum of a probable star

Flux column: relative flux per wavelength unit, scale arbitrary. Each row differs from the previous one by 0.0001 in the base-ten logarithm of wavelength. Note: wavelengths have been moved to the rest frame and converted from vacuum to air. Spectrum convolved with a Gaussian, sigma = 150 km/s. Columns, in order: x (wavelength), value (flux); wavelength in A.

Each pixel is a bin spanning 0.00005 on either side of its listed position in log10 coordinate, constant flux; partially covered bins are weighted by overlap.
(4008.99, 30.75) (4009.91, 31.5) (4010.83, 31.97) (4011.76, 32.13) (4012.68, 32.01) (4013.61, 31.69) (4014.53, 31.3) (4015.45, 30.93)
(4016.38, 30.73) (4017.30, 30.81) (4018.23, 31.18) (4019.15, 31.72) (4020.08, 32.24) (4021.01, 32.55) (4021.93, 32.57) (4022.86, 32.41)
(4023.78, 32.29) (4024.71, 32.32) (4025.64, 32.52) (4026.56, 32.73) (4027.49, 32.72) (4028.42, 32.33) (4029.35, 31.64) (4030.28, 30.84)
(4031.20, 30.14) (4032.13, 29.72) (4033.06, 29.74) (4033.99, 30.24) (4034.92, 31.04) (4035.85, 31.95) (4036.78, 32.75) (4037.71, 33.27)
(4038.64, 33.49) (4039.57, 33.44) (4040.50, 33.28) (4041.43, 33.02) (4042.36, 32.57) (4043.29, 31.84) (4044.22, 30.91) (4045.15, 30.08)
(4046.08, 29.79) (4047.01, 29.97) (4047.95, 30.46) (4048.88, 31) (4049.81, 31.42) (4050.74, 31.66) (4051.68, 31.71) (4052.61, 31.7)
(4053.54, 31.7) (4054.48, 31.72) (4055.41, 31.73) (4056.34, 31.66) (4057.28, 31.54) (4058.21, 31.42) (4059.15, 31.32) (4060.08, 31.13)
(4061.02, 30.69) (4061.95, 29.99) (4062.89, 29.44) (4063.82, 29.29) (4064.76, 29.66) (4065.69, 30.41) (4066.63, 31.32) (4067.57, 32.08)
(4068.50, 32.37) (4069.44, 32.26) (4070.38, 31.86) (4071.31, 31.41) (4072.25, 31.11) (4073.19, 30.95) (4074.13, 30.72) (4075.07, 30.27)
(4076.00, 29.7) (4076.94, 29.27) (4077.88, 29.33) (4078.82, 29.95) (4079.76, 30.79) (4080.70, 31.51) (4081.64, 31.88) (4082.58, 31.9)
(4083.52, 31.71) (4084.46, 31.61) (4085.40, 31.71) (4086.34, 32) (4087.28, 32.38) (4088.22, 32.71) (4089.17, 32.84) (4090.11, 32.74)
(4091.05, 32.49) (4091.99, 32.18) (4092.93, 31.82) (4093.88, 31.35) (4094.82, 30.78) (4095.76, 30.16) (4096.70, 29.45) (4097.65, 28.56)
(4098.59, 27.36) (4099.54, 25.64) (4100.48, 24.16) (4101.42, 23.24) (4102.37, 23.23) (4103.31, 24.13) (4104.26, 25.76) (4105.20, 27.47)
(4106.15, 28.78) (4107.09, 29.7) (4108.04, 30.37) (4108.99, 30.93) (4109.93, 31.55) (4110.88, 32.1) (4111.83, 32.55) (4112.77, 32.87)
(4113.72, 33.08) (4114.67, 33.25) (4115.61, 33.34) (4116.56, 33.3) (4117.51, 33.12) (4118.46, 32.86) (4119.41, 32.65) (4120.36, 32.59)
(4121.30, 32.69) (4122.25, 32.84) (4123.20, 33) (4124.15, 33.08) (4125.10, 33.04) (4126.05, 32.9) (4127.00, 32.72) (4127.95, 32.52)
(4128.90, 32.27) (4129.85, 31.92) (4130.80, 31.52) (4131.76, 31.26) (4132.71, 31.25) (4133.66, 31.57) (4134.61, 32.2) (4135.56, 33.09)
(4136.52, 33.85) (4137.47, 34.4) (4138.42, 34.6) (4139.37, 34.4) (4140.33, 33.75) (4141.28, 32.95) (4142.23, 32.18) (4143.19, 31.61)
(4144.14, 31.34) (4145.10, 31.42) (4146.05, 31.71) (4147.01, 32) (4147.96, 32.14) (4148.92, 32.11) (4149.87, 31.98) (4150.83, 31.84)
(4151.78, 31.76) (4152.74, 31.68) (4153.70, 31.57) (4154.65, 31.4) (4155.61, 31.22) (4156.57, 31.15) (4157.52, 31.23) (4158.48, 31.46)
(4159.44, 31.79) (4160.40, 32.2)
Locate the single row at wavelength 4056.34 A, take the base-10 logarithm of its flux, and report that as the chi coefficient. 1.50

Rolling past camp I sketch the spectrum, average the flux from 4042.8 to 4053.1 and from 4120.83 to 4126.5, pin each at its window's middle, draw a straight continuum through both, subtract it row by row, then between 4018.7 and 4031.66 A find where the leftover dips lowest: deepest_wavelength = 4031.20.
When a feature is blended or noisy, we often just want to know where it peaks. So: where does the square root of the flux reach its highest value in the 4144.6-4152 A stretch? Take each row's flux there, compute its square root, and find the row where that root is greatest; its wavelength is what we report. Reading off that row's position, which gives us 4147.96 A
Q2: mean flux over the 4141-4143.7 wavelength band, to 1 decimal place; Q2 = 32.2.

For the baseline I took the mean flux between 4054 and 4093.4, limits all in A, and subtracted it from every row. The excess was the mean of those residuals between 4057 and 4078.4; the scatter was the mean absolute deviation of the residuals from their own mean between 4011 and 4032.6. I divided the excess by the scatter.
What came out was -0.7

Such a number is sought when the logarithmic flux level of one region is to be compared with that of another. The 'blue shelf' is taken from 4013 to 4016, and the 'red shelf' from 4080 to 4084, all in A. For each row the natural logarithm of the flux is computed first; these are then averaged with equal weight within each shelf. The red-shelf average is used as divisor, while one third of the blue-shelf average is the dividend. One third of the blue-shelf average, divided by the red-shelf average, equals 0.332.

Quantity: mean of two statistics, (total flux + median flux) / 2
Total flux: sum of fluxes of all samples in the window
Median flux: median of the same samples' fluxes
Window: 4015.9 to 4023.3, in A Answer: 143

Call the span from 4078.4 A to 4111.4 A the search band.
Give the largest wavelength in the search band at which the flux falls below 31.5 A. 4108.99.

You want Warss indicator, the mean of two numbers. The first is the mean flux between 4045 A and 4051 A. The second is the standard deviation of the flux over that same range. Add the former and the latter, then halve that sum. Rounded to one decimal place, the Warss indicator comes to 15.7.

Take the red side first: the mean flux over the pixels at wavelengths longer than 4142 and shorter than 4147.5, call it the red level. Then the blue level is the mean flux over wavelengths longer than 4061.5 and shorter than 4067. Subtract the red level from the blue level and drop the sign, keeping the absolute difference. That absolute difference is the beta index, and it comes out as 1.7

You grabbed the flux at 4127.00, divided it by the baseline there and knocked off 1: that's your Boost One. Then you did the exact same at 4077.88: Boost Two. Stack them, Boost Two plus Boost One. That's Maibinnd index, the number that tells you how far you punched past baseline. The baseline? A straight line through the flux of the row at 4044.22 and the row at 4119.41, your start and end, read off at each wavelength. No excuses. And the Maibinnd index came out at -0.078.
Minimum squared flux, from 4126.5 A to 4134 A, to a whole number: 977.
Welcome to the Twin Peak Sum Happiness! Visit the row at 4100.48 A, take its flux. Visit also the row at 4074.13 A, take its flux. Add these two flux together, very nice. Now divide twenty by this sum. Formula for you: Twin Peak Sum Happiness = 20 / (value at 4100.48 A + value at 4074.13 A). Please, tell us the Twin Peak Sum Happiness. 0.364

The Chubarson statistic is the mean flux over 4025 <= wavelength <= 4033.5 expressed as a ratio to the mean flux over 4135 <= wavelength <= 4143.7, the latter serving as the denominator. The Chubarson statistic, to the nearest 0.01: 0.94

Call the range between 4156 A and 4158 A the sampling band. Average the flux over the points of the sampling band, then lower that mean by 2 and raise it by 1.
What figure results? 30.2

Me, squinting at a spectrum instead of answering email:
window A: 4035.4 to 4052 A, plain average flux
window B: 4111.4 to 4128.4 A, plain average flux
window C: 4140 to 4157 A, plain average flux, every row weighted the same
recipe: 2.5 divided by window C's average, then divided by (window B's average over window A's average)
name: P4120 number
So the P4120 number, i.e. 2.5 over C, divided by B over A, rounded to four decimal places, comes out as 0.0758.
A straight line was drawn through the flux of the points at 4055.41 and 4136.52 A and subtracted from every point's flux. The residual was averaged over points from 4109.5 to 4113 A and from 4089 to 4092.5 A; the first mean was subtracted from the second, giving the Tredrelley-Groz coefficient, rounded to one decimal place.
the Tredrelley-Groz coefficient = 0.8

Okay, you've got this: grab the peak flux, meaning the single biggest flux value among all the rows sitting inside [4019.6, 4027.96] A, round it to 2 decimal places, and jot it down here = 32.73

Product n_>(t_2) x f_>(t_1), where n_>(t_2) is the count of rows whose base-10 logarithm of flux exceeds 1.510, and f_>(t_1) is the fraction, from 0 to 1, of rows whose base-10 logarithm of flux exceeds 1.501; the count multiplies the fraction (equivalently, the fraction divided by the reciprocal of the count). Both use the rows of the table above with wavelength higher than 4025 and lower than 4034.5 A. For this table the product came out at 1.2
